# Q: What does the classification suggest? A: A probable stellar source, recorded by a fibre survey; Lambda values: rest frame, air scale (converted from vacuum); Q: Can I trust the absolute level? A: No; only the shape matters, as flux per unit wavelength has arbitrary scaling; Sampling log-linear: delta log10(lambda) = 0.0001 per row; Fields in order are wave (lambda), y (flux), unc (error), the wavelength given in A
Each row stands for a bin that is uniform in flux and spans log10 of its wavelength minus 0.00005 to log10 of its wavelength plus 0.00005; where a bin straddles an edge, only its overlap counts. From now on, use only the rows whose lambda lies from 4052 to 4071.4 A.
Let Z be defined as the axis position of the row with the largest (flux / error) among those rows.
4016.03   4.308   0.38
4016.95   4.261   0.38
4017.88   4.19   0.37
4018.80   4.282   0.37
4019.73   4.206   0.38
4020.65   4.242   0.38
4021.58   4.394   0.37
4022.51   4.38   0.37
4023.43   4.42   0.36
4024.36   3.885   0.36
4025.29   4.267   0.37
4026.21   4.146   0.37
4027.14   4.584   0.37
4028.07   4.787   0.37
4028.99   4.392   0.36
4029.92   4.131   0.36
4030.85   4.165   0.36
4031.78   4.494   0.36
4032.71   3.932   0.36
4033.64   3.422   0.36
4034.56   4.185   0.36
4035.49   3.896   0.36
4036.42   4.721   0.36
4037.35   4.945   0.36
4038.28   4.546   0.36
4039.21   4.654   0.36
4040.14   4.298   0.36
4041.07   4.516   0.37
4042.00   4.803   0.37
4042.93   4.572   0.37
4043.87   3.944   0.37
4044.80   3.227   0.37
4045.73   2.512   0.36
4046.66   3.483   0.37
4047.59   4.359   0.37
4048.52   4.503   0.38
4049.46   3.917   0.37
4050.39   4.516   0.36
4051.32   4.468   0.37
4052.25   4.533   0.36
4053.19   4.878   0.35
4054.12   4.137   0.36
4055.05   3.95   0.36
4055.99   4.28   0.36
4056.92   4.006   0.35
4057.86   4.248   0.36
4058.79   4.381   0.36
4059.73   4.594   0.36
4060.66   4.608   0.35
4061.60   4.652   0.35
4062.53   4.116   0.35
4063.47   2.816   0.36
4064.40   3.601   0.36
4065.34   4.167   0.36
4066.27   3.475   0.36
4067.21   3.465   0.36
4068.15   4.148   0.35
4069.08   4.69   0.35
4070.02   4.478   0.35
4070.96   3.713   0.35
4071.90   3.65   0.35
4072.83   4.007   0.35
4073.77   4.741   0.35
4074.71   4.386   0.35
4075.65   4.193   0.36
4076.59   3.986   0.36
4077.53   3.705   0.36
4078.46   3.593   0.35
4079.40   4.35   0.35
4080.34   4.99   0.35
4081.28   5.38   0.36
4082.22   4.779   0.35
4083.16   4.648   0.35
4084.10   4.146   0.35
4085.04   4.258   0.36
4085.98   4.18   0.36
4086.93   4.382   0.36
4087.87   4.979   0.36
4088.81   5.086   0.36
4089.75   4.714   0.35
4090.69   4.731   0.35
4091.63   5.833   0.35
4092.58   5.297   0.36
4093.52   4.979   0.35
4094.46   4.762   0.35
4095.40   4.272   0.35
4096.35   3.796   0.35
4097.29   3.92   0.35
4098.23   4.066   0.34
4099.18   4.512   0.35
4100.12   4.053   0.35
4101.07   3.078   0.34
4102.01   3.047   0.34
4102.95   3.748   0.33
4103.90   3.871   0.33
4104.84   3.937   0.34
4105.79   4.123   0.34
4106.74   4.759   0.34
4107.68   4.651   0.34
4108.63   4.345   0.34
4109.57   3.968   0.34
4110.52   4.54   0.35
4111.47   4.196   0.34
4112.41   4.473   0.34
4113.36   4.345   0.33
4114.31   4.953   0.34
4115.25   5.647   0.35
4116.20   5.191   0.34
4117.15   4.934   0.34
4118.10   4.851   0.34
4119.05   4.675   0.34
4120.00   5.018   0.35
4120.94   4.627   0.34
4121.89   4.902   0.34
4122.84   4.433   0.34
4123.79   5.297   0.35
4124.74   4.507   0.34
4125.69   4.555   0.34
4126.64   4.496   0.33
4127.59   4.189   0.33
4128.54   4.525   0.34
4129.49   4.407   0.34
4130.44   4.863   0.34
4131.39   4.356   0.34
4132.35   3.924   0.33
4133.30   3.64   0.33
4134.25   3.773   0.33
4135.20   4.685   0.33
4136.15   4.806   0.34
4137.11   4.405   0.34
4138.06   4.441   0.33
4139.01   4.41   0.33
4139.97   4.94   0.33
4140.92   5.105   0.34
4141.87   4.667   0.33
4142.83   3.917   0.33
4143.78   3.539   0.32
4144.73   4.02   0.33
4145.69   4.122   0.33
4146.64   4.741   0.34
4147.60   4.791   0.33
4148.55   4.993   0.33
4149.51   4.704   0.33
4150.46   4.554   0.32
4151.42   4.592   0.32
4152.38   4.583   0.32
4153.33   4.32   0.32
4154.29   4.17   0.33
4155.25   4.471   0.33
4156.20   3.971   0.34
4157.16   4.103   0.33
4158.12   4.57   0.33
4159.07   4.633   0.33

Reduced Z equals 4053.19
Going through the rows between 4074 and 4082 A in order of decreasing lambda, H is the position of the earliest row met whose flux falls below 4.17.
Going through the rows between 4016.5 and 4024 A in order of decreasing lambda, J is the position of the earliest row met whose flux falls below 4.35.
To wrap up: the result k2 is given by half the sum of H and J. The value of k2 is 4049.6 A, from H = 4078.46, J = 4020.65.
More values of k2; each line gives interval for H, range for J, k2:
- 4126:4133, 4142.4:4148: 4139.0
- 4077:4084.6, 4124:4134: 4108.7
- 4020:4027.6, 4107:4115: 4069.8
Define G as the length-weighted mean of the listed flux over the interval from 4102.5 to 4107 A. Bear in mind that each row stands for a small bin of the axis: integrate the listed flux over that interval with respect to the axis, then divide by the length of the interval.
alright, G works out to 4.0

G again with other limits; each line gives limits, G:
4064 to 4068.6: 3.8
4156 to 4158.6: 4.2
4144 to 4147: 4.2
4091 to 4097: 4.8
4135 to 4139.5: 4.5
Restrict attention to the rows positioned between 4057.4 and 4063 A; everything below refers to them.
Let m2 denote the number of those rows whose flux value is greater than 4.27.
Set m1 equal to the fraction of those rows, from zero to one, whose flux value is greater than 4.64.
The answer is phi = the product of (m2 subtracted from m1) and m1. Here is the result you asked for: -0.6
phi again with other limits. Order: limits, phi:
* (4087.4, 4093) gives -5.0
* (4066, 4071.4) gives -0.3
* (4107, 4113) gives -0.6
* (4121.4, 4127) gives -1.9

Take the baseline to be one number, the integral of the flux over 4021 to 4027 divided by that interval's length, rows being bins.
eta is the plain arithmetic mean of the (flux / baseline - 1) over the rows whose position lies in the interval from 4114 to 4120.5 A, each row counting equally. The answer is 0.18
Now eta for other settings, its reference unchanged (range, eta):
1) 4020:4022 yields 0.01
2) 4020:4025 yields 0.00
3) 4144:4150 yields 0.07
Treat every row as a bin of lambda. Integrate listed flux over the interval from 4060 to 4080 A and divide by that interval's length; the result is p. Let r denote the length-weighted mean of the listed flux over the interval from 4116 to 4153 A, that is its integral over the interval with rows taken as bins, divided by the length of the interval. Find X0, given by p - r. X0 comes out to -0.5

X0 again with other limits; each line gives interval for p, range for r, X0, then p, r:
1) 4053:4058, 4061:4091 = 0.0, 4.21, 4.26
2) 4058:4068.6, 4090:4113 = -0.3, 4.01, 4.29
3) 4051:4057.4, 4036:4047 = 0.1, 4.31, 4.19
